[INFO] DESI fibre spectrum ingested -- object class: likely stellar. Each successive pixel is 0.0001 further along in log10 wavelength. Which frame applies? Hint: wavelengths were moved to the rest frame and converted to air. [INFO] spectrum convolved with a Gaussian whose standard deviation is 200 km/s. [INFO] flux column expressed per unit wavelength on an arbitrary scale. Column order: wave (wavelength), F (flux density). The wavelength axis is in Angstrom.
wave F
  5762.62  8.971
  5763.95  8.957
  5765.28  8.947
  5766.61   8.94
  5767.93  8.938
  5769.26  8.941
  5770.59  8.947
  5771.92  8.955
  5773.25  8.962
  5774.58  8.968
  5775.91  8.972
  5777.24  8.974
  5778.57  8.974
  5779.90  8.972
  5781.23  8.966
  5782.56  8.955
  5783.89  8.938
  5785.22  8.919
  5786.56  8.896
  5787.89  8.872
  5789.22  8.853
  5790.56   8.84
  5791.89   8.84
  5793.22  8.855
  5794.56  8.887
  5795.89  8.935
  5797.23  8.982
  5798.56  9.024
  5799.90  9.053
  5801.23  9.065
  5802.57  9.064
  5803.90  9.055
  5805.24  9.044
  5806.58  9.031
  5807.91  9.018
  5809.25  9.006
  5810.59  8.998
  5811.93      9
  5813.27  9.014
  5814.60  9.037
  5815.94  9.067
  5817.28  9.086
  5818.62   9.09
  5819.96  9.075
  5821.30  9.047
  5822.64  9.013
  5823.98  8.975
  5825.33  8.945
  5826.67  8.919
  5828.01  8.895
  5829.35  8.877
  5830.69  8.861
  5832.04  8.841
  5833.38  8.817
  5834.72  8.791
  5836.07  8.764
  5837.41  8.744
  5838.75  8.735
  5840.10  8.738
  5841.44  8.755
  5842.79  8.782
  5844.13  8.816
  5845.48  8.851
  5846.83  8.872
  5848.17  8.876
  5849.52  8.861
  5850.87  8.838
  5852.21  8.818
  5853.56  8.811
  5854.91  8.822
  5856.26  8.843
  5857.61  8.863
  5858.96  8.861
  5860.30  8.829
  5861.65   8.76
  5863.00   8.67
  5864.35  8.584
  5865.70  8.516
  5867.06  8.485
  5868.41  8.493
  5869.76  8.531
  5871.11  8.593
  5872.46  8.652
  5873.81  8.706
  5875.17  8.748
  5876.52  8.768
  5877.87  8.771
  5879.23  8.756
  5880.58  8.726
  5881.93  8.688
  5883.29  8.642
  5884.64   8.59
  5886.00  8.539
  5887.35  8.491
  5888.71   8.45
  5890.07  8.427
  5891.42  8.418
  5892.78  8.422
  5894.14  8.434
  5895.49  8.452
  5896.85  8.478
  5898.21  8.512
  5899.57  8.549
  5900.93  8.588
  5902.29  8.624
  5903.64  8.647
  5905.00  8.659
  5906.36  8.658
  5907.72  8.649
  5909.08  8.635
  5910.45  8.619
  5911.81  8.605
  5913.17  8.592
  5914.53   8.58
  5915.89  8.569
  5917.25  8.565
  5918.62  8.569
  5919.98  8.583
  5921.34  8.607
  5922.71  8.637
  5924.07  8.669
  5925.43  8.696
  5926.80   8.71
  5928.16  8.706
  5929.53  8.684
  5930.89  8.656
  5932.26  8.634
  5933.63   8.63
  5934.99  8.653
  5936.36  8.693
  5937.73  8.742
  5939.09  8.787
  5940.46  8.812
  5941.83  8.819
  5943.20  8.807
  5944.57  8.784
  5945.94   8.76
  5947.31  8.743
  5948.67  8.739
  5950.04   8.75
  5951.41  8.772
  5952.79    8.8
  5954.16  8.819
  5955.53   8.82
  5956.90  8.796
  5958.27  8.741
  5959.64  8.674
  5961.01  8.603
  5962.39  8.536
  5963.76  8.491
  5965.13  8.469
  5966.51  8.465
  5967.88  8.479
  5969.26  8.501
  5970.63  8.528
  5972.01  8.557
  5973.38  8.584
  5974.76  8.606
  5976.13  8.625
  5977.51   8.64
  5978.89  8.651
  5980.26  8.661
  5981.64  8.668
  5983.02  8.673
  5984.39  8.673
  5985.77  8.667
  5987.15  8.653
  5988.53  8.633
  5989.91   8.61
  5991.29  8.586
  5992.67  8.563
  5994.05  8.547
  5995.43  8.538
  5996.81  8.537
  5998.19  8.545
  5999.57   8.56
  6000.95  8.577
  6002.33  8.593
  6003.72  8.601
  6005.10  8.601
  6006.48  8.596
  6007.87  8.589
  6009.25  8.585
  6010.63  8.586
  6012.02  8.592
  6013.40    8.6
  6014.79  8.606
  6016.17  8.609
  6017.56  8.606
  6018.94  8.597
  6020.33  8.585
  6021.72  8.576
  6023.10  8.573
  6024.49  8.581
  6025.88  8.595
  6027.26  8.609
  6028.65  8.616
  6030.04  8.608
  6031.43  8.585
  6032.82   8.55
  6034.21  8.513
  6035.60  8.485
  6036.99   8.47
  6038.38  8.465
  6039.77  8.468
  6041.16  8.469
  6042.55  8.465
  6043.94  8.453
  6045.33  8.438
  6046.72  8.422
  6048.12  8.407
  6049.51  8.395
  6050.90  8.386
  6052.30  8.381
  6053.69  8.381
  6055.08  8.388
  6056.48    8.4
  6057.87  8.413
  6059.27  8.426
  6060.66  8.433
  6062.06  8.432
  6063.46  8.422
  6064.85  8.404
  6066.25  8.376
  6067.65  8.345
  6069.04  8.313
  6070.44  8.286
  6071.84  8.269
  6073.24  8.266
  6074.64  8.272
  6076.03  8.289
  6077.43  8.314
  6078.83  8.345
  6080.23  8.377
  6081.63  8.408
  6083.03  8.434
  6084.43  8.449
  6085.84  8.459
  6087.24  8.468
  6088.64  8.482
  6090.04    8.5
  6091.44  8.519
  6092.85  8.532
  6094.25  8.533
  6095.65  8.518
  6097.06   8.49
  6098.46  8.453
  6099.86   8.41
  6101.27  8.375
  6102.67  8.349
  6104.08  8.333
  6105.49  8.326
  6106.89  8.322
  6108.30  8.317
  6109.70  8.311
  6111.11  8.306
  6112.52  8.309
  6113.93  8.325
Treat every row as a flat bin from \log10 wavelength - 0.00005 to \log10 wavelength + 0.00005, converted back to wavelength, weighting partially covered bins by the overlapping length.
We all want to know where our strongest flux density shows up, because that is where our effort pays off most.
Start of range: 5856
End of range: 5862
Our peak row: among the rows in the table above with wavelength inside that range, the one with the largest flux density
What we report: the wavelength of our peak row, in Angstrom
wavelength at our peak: 5857.61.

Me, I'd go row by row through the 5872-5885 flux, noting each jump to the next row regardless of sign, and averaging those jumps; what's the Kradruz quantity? 0.033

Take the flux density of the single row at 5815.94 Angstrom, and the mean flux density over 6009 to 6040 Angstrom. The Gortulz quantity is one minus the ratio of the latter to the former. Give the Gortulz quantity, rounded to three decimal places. 0.055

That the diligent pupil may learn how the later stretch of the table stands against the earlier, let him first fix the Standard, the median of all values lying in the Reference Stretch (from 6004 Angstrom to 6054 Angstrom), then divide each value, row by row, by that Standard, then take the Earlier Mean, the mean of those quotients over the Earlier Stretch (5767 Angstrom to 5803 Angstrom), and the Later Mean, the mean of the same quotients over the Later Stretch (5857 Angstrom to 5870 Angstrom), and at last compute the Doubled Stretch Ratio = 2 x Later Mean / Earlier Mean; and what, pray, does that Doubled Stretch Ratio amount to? 1.94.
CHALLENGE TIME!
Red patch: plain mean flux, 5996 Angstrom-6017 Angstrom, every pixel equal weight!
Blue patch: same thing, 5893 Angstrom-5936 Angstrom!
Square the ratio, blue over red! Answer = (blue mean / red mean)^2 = 1.01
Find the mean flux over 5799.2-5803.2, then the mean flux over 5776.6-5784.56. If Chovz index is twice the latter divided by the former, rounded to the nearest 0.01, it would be 1.98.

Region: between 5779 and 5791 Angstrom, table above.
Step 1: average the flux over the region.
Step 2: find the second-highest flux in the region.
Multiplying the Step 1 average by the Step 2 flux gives 79.9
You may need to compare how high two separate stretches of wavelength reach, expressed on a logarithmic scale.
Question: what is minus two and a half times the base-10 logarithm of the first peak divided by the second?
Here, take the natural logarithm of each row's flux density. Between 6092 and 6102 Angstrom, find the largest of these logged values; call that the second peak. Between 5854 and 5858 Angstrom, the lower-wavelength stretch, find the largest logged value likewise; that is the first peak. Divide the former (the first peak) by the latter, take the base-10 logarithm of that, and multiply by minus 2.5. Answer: -0.019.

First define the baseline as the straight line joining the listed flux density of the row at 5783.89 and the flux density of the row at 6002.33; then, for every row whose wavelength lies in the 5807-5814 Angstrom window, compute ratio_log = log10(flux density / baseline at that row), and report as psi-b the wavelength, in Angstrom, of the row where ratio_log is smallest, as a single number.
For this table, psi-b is 5810.59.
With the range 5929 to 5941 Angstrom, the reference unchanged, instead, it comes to 5933.63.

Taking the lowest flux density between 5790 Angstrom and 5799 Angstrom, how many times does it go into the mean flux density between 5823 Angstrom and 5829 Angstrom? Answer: 1.01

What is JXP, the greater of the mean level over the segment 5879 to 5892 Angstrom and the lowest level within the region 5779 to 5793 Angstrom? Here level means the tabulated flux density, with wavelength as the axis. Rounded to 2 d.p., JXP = 8.84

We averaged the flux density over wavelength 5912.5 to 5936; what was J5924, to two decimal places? 8.63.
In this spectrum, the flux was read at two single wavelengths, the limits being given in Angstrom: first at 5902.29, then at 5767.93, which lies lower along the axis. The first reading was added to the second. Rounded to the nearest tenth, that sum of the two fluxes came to 17.6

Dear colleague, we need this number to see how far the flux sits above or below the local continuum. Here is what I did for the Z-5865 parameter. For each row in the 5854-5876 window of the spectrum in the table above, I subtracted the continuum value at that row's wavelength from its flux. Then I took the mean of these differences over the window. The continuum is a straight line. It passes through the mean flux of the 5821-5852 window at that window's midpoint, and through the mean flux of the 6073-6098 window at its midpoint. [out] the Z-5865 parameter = -0.12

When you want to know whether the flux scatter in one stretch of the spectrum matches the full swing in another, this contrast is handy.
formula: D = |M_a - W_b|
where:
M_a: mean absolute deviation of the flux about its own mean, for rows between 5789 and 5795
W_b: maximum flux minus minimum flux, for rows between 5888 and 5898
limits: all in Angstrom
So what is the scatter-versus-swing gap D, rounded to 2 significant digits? 0.047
